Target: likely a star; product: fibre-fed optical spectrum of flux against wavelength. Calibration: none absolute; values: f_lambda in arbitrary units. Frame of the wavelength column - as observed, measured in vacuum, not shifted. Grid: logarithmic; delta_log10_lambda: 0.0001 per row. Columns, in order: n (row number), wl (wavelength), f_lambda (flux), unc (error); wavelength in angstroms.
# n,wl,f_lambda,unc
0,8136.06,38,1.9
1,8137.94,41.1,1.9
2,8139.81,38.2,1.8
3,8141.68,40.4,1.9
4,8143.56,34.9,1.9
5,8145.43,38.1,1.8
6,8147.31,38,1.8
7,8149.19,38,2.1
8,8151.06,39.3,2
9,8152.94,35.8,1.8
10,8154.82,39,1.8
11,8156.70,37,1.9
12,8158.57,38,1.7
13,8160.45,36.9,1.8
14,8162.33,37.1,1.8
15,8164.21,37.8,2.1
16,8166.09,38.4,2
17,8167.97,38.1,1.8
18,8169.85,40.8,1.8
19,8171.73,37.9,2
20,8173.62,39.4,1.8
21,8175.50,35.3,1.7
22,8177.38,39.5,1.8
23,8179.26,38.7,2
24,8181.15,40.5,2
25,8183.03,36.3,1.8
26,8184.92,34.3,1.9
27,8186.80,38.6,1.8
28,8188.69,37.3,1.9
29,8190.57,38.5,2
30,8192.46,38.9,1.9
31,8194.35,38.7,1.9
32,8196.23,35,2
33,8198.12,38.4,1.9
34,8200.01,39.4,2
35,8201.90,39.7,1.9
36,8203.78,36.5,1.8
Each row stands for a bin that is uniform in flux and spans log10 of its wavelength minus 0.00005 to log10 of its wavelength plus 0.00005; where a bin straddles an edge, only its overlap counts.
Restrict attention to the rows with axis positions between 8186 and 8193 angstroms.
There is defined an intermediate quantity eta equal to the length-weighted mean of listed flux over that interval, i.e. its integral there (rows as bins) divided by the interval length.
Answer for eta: 38.3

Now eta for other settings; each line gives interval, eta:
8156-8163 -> 37.3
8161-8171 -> 38.4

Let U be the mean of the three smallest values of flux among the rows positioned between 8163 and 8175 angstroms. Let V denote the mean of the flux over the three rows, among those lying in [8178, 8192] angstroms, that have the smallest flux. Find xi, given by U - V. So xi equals 2.0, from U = 37.9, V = 36.0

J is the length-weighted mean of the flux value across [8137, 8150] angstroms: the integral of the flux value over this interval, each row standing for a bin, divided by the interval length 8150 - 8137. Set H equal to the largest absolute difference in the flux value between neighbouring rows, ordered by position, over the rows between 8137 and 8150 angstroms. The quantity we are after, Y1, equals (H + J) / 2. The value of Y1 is 21.94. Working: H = 5.5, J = 38.4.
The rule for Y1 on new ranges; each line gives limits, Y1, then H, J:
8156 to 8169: 19.39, 1.1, 37.7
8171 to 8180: 21.18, 4.2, 38.2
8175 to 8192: 21.03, 4.3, 37.8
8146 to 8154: 20.64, 3.5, 37.8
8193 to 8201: 20.81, 3.7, 37.9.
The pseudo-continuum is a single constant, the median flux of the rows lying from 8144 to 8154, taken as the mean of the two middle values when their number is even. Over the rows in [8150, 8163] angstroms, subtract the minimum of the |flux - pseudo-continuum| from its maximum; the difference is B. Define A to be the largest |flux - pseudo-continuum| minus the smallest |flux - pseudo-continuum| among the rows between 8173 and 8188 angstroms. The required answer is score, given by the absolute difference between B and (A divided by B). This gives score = 1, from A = 3.1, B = 2.2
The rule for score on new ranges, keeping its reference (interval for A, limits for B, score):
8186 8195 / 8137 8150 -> 3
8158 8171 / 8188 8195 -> 7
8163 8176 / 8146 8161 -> 1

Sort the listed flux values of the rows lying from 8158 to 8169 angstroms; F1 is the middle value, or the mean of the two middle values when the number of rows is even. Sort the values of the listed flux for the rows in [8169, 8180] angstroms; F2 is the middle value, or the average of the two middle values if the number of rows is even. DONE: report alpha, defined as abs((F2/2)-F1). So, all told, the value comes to 18.4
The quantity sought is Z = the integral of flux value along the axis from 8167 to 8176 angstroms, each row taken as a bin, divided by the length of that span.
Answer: 38.4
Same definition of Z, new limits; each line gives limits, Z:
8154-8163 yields 37.6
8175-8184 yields 38.2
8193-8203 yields 38.3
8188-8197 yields 37.8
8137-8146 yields 38.6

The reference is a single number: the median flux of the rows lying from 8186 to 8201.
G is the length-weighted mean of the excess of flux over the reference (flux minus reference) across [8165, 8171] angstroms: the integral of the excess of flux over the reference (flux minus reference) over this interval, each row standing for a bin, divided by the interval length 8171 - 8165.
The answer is 0.5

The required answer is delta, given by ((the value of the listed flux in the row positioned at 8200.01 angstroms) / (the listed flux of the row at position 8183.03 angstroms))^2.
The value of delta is 1.18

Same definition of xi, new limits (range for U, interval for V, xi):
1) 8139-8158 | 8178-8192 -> -0.1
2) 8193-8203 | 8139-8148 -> 0.4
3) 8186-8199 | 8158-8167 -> -0.4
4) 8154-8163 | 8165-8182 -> -0.1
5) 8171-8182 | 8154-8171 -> 0.3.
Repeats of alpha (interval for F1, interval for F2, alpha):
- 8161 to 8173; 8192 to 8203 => 18.6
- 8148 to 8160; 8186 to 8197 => 18.7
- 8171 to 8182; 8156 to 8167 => 20.3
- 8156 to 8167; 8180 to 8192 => 18.5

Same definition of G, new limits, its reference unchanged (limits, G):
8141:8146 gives -0.9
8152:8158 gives -1.2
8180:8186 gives -1.4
